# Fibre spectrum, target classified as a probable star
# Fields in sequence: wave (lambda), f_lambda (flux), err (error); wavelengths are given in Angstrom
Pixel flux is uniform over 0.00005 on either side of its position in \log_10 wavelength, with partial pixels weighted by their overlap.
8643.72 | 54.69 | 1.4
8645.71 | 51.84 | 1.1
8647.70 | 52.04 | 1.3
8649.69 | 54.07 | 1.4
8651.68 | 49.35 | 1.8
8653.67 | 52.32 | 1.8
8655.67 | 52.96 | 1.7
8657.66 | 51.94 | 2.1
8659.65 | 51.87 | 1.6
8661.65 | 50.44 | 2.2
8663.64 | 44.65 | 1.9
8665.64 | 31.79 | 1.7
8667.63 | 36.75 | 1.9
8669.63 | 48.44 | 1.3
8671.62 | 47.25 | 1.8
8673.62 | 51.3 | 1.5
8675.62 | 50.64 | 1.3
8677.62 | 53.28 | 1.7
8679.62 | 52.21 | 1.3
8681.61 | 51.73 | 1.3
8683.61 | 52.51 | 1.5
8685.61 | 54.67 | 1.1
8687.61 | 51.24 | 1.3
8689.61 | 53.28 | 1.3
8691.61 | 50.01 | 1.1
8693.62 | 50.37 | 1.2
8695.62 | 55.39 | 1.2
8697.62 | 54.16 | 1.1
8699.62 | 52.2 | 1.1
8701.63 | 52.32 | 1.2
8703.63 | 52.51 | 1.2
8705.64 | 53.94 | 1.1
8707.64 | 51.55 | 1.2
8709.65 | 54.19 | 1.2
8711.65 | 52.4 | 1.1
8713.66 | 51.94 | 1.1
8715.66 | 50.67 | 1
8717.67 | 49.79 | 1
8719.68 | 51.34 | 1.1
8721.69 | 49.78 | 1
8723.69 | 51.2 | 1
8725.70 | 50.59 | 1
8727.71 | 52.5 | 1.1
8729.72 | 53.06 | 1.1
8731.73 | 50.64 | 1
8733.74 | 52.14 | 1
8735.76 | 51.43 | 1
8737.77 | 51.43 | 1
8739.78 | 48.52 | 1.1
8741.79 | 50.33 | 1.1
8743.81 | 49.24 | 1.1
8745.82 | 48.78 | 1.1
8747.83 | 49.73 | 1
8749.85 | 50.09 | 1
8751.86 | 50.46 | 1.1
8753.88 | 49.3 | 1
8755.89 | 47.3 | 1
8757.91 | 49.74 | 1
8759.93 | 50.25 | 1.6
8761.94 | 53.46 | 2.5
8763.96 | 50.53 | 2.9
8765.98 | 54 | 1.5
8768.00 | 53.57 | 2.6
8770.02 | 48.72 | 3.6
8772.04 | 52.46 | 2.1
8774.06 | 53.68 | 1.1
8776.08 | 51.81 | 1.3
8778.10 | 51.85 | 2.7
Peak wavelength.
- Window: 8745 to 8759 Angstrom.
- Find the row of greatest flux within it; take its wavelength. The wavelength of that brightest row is 8751.86 Angstrom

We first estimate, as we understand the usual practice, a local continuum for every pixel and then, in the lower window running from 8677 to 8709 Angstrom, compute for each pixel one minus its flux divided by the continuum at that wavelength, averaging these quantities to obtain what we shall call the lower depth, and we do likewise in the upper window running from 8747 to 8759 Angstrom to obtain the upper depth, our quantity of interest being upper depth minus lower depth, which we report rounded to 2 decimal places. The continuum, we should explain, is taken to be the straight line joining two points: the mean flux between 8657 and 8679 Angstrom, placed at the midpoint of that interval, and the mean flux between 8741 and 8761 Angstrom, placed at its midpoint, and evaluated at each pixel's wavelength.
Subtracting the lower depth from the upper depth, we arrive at 0.10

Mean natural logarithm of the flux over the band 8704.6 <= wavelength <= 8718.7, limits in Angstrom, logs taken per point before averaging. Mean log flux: 3.95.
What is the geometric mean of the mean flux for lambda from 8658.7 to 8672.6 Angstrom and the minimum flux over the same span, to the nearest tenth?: 37.6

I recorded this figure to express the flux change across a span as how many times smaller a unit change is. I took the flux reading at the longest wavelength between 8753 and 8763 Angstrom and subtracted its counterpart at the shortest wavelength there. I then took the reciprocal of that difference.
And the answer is 0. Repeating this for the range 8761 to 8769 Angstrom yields 9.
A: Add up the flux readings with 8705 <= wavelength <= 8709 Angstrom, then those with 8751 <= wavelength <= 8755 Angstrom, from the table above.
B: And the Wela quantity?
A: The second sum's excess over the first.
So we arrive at -6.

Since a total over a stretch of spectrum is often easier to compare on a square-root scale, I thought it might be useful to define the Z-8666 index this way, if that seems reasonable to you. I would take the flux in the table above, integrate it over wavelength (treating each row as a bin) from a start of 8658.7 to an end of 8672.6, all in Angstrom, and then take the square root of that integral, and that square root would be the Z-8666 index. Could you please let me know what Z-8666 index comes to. 25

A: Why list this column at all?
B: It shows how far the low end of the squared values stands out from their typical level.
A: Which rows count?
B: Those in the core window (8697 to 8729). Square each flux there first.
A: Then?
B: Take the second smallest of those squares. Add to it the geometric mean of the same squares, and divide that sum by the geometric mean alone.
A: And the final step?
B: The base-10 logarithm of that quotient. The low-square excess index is 0.283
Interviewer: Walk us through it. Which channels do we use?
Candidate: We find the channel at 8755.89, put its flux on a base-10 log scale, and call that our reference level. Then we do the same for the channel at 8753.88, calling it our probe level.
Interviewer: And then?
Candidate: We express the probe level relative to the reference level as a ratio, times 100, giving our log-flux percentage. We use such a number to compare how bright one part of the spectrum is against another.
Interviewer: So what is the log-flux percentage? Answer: 101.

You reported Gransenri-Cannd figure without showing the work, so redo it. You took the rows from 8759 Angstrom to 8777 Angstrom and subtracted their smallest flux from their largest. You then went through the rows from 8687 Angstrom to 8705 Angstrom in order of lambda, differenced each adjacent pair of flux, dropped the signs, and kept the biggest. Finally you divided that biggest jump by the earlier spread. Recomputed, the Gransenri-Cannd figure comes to 1.0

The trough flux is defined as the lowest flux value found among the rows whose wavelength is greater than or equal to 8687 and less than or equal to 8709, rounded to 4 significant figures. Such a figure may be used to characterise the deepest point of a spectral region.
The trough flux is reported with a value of 50.01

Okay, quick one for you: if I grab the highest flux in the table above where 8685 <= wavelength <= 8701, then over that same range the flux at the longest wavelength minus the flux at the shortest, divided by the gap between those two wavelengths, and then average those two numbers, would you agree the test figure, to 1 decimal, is 27.6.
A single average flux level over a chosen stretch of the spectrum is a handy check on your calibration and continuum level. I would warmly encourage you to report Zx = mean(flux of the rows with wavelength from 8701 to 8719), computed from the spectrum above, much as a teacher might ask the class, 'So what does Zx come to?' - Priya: 52.1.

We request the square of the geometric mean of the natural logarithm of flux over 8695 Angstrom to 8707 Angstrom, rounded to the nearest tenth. 15.8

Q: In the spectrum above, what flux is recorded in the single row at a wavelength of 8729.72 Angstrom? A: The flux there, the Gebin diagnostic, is 53.06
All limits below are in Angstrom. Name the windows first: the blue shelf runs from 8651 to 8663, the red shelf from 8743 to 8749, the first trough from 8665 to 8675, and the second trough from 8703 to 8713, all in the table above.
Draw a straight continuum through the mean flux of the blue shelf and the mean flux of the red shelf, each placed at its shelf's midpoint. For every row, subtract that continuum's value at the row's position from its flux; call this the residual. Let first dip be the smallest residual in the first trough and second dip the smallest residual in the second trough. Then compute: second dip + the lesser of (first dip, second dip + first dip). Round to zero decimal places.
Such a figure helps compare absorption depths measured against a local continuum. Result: -18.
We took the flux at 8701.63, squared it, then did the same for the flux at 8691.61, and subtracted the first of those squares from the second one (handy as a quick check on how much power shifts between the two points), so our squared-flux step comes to -236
